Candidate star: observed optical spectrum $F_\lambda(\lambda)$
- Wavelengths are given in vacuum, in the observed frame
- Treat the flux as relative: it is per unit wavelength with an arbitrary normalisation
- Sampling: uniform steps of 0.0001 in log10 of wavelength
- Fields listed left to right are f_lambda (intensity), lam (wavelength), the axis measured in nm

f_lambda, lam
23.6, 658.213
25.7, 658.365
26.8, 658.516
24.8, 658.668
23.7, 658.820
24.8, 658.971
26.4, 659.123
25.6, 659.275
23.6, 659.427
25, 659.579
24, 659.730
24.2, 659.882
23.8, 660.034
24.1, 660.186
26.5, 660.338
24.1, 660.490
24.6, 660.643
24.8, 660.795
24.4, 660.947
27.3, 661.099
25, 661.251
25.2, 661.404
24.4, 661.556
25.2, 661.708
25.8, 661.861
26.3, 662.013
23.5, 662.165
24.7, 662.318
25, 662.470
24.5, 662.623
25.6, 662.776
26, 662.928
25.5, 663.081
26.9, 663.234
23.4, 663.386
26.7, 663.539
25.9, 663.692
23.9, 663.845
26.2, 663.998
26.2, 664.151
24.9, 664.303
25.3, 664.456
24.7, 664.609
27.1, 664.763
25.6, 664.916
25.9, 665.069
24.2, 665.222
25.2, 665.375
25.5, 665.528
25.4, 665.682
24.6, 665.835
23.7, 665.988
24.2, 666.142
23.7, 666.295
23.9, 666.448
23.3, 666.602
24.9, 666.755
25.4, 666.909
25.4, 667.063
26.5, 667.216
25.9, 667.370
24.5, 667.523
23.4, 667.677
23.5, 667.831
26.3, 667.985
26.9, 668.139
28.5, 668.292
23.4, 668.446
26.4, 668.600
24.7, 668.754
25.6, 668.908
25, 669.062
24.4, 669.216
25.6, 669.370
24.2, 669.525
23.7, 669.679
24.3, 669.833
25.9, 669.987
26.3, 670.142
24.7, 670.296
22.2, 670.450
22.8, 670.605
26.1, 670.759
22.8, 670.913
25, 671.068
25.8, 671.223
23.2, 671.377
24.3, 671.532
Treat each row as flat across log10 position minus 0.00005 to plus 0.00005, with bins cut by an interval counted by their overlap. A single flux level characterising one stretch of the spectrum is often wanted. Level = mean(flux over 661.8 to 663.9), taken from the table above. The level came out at 25.3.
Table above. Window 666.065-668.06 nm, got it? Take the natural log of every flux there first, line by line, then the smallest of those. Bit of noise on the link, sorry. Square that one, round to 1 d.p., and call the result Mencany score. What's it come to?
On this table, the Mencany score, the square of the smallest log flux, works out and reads 9.9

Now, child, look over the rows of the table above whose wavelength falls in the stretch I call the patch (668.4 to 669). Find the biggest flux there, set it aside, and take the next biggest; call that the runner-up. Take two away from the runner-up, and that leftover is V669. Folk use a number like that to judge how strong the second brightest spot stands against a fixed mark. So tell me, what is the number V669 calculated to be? 23.6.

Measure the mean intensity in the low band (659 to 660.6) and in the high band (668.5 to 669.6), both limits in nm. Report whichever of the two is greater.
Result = 25.1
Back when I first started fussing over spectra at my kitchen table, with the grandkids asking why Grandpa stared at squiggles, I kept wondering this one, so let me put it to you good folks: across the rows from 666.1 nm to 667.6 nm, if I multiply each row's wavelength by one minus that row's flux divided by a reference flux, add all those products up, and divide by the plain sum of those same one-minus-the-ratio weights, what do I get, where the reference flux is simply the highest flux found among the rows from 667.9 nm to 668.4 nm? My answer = 666.75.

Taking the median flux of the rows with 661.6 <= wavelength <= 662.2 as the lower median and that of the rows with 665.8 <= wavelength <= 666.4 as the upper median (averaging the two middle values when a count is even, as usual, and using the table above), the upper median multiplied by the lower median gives 611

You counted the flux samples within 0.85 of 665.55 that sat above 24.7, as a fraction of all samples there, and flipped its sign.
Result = -0.55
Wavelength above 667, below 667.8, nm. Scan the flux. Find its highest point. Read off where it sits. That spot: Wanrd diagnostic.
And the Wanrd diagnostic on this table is 667.216 nm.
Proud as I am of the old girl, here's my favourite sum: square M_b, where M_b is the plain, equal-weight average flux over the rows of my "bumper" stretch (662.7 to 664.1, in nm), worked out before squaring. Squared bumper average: 654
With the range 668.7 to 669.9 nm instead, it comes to 609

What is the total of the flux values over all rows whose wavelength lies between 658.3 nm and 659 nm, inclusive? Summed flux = 126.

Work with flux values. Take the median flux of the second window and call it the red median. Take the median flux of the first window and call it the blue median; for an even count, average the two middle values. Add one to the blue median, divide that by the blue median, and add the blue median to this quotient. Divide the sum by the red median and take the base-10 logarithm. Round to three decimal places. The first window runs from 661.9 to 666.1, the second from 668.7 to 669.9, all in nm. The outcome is 0.032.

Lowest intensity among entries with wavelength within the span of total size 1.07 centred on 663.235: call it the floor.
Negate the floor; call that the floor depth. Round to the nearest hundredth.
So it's -23.40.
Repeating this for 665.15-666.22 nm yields -23.70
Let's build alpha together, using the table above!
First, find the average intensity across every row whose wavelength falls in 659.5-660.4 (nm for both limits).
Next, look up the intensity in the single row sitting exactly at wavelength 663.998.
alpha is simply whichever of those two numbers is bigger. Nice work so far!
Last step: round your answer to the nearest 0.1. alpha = 26.2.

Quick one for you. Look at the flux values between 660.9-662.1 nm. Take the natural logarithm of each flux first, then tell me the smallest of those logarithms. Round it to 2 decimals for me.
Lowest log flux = 3.19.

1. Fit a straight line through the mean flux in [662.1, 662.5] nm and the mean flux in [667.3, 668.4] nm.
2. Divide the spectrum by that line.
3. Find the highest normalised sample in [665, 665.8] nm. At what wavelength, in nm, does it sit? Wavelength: 665.069 nm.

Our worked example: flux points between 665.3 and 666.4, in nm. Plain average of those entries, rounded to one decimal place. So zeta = 24.6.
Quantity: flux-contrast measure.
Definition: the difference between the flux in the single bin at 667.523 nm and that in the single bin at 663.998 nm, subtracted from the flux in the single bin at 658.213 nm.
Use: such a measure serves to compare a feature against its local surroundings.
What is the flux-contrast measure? 25.3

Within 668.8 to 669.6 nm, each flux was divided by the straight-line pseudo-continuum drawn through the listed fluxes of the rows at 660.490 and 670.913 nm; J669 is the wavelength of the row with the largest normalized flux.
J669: 669.370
